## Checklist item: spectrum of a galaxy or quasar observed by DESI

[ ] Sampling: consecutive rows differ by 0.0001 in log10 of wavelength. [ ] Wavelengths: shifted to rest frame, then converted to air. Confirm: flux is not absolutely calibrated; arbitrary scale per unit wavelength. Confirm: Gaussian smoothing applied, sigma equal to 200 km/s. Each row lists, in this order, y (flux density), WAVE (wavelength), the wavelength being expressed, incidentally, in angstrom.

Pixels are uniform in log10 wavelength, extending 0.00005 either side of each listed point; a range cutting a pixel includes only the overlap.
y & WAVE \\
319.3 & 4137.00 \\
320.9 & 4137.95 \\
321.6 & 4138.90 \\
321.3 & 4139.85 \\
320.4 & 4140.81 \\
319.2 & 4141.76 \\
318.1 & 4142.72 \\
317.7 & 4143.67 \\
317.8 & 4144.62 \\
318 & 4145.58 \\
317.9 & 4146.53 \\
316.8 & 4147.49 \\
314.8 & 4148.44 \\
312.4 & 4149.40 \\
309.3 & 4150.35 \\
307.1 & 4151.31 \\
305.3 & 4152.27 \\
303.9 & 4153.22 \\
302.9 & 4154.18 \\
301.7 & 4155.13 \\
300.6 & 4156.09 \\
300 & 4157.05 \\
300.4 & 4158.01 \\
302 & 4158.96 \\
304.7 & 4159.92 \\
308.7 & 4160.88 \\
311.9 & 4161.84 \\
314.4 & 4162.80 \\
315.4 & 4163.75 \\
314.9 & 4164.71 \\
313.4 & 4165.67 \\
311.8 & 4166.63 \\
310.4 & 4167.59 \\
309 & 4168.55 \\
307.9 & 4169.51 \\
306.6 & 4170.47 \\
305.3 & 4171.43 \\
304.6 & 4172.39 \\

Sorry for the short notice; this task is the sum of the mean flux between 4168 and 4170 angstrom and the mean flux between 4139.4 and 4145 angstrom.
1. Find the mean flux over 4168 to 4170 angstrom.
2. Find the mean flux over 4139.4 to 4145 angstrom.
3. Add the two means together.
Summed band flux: 628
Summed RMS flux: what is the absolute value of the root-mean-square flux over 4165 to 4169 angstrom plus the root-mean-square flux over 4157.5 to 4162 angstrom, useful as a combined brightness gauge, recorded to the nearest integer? 617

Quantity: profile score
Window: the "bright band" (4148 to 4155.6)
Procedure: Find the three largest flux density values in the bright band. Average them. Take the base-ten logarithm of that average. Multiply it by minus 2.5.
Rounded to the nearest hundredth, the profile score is -6.24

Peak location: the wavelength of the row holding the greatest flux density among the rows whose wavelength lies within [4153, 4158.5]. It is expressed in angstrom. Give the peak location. 4153.22 angstrom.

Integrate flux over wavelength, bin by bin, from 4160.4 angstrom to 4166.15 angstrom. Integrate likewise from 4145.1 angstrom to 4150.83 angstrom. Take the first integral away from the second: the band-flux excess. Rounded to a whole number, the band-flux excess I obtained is 3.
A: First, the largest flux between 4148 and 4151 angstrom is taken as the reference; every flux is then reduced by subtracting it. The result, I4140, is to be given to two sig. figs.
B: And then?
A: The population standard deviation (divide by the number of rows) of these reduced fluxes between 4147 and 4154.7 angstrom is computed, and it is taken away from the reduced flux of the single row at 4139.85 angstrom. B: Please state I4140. 1.7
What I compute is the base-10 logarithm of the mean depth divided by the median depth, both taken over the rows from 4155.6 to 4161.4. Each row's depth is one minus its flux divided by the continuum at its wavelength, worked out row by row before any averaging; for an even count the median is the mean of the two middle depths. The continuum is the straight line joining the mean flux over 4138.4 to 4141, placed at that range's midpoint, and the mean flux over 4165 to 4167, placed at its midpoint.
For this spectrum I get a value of -0.05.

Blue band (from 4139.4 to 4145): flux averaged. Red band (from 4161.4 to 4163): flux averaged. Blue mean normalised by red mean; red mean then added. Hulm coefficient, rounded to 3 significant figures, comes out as 314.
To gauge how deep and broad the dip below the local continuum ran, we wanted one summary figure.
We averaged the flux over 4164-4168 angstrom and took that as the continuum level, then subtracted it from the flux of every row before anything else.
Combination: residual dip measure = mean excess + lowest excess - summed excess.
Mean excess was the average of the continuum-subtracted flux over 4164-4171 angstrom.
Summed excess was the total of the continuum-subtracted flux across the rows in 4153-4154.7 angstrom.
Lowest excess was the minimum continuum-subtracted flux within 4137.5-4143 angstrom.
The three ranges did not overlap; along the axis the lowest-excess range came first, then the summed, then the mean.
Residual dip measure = 22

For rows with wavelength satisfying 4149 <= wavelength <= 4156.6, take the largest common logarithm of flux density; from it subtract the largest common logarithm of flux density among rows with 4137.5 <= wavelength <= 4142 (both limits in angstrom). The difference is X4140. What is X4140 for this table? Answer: -0.013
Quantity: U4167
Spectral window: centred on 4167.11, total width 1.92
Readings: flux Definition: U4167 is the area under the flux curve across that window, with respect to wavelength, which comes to 597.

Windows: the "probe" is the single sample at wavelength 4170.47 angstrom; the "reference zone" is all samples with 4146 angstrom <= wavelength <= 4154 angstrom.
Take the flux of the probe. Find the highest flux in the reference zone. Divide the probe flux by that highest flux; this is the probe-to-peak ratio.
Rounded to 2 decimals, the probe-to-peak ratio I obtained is 0.96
